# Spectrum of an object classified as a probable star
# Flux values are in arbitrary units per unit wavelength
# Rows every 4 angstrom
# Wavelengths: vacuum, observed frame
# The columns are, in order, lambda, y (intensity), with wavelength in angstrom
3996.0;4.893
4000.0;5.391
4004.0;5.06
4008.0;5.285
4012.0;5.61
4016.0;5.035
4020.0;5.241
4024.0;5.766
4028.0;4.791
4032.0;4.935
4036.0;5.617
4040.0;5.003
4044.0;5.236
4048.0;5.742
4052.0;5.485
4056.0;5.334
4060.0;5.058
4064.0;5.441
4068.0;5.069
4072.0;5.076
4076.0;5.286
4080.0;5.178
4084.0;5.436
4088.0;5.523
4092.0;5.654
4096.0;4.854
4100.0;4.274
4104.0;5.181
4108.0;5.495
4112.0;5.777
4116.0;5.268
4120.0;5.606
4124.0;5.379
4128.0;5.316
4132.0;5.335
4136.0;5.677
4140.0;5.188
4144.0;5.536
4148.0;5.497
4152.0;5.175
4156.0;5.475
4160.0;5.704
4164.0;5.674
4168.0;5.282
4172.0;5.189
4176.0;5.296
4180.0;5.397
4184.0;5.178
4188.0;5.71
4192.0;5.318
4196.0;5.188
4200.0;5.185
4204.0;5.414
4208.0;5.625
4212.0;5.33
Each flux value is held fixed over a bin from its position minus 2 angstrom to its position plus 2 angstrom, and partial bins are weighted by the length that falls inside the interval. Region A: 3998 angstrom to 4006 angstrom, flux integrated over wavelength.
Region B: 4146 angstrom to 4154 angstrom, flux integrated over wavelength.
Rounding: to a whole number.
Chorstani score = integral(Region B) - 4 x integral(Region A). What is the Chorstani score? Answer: -125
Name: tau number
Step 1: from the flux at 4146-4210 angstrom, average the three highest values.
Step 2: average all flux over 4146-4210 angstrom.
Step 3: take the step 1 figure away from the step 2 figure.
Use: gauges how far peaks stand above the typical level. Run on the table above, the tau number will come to -0.30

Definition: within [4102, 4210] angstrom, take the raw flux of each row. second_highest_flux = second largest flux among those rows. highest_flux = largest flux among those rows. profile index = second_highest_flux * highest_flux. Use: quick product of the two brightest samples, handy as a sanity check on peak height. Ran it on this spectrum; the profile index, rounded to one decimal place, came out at 33.0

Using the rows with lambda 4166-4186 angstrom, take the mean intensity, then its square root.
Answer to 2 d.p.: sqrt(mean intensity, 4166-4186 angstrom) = 2.30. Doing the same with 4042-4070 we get 2.31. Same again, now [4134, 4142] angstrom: 2.33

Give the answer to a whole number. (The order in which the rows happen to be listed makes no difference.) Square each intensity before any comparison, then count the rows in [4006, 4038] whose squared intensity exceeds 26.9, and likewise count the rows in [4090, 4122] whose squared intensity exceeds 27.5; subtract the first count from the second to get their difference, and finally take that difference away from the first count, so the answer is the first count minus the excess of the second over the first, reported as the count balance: 5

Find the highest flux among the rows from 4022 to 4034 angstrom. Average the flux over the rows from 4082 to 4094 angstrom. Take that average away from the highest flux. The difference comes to 0.23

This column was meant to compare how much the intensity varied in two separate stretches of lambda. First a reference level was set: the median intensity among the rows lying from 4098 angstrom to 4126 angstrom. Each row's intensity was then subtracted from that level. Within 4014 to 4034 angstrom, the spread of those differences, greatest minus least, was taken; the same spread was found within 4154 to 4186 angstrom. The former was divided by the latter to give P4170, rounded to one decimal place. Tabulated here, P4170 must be 1.9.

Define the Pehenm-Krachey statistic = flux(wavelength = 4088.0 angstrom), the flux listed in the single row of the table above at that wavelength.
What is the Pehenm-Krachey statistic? 5.523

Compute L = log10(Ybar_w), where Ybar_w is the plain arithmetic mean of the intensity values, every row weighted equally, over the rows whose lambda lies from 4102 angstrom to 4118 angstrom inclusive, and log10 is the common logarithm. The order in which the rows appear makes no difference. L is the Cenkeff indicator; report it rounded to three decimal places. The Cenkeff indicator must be 0.735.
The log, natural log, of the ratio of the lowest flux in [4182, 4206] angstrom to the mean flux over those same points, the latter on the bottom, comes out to -0.03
